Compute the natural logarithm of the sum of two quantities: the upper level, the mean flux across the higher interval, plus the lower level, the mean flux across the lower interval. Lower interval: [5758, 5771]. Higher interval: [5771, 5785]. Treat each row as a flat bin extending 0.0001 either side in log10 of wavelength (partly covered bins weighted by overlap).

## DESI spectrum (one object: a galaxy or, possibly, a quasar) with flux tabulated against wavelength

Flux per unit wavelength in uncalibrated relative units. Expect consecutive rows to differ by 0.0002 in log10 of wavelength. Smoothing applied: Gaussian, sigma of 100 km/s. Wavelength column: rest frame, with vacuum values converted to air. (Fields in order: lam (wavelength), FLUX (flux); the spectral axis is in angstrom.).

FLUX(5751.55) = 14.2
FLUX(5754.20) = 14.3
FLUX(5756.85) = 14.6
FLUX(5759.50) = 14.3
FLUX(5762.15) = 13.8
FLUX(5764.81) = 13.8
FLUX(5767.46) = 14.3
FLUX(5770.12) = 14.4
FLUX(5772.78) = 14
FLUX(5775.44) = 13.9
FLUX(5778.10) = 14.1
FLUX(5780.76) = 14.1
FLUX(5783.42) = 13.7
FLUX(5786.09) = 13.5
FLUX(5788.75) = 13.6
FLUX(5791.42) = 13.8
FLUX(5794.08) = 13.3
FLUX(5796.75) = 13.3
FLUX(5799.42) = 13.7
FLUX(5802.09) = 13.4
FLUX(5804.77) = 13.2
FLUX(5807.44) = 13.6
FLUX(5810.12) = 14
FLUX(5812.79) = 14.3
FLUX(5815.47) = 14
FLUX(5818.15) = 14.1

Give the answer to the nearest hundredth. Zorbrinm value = 3.34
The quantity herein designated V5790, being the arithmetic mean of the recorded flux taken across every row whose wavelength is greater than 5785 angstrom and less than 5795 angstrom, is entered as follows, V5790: 13.6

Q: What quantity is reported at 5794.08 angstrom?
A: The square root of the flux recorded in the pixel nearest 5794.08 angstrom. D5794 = 3.65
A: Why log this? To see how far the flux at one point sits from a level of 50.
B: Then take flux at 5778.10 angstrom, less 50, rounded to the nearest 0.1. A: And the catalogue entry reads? -35.9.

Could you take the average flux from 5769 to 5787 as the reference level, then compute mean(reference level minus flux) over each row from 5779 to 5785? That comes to 0.1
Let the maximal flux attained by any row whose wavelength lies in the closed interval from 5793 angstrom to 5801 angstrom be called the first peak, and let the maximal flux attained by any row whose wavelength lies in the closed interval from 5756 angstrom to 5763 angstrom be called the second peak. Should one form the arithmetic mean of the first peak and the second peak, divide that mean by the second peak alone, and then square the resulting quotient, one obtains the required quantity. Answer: 0.94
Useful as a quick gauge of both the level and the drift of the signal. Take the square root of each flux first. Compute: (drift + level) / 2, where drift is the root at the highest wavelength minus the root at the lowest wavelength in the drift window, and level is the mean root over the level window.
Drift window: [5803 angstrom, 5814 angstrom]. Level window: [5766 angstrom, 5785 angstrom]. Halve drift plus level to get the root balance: 1.95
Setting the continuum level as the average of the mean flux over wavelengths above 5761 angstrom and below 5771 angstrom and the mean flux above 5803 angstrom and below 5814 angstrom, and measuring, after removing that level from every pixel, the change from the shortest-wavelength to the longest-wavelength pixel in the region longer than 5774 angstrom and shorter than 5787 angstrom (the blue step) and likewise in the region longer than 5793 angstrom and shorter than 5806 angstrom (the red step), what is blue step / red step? 4.0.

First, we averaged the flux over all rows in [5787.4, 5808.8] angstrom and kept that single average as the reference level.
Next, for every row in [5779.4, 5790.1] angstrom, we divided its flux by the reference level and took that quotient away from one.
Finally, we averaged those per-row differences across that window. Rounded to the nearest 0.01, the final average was -0.02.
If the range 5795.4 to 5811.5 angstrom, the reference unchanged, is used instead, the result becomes 0.00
